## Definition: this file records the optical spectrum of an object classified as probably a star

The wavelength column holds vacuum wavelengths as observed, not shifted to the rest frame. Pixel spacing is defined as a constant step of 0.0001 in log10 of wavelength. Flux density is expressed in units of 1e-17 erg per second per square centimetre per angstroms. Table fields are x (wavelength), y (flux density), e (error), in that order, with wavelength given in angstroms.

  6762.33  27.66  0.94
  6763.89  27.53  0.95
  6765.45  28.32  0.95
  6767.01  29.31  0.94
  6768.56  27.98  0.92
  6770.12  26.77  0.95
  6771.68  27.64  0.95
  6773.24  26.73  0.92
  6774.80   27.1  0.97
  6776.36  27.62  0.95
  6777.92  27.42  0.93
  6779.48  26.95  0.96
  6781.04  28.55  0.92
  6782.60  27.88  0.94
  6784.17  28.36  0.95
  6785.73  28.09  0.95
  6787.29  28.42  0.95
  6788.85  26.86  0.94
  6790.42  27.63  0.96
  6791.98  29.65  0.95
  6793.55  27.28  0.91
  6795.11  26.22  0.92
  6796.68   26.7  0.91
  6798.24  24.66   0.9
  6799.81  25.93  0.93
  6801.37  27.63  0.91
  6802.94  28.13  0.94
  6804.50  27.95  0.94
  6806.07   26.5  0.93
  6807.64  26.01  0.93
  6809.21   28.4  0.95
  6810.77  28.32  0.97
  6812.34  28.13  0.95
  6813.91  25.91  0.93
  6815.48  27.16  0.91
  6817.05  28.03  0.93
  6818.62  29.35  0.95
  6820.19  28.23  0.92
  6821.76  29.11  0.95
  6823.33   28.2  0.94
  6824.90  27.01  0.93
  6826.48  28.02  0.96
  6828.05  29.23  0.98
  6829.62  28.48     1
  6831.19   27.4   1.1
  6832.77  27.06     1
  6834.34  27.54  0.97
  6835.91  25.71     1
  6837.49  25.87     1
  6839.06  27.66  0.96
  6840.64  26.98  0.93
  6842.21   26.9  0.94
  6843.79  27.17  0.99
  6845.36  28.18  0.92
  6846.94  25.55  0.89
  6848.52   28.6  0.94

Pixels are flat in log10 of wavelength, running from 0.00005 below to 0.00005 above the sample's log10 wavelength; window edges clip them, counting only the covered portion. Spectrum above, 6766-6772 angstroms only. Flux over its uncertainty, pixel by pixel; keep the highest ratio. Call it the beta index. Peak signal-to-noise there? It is 31.2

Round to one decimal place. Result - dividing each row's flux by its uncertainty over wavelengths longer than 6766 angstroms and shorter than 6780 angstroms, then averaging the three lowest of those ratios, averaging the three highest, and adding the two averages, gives 58.4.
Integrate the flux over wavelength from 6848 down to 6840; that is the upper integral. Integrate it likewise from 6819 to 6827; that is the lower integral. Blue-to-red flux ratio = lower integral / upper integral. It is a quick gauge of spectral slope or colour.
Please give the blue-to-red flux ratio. 1.04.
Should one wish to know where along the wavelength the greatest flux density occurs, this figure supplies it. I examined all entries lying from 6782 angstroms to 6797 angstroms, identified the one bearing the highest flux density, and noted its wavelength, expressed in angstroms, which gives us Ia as 6791.98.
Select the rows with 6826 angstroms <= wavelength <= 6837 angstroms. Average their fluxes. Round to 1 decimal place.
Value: 27.6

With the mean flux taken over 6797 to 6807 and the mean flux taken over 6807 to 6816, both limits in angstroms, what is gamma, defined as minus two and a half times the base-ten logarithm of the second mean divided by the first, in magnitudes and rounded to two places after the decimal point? -0.02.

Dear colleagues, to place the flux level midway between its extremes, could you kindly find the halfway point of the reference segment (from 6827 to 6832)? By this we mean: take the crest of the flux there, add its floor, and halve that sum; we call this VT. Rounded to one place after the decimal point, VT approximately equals 28.3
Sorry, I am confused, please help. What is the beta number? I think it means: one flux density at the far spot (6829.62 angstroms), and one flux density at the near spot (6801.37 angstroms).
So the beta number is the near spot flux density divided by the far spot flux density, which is 0.97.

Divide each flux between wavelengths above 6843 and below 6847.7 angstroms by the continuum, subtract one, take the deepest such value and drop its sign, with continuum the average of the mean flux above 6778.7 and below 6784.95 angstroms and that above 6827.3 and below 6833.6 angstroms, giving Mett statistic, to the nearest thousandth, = 0.087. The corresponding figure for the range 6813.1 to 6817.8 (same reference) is 0.074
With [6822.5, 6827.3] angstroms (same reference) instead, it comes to 0.035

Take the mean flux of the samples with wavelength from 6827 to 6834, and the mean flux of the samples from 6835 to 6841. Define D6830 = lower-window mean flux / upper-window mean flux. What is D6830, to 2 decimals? 1.06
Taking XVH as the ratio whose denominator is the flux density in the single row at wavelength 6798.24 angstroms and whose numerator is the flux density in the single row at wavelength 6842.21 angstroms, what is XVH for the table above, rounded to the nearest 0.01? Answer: 1.09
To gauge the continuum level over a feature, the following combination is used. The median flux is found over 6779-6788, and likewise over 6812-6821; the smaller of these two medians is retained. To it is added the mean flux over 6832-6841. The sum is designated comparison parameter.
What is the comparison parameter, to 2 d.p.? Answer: 54.88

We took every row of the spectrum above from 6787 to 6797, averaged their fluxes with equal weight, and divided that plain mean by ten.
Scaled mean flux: 2.75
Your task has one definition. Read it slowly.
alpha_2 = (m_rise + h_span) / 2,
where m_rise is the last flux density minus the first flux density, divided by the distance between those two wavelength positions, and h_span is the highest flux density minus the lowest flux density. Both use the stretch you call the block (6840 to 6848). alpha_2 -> 1.2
